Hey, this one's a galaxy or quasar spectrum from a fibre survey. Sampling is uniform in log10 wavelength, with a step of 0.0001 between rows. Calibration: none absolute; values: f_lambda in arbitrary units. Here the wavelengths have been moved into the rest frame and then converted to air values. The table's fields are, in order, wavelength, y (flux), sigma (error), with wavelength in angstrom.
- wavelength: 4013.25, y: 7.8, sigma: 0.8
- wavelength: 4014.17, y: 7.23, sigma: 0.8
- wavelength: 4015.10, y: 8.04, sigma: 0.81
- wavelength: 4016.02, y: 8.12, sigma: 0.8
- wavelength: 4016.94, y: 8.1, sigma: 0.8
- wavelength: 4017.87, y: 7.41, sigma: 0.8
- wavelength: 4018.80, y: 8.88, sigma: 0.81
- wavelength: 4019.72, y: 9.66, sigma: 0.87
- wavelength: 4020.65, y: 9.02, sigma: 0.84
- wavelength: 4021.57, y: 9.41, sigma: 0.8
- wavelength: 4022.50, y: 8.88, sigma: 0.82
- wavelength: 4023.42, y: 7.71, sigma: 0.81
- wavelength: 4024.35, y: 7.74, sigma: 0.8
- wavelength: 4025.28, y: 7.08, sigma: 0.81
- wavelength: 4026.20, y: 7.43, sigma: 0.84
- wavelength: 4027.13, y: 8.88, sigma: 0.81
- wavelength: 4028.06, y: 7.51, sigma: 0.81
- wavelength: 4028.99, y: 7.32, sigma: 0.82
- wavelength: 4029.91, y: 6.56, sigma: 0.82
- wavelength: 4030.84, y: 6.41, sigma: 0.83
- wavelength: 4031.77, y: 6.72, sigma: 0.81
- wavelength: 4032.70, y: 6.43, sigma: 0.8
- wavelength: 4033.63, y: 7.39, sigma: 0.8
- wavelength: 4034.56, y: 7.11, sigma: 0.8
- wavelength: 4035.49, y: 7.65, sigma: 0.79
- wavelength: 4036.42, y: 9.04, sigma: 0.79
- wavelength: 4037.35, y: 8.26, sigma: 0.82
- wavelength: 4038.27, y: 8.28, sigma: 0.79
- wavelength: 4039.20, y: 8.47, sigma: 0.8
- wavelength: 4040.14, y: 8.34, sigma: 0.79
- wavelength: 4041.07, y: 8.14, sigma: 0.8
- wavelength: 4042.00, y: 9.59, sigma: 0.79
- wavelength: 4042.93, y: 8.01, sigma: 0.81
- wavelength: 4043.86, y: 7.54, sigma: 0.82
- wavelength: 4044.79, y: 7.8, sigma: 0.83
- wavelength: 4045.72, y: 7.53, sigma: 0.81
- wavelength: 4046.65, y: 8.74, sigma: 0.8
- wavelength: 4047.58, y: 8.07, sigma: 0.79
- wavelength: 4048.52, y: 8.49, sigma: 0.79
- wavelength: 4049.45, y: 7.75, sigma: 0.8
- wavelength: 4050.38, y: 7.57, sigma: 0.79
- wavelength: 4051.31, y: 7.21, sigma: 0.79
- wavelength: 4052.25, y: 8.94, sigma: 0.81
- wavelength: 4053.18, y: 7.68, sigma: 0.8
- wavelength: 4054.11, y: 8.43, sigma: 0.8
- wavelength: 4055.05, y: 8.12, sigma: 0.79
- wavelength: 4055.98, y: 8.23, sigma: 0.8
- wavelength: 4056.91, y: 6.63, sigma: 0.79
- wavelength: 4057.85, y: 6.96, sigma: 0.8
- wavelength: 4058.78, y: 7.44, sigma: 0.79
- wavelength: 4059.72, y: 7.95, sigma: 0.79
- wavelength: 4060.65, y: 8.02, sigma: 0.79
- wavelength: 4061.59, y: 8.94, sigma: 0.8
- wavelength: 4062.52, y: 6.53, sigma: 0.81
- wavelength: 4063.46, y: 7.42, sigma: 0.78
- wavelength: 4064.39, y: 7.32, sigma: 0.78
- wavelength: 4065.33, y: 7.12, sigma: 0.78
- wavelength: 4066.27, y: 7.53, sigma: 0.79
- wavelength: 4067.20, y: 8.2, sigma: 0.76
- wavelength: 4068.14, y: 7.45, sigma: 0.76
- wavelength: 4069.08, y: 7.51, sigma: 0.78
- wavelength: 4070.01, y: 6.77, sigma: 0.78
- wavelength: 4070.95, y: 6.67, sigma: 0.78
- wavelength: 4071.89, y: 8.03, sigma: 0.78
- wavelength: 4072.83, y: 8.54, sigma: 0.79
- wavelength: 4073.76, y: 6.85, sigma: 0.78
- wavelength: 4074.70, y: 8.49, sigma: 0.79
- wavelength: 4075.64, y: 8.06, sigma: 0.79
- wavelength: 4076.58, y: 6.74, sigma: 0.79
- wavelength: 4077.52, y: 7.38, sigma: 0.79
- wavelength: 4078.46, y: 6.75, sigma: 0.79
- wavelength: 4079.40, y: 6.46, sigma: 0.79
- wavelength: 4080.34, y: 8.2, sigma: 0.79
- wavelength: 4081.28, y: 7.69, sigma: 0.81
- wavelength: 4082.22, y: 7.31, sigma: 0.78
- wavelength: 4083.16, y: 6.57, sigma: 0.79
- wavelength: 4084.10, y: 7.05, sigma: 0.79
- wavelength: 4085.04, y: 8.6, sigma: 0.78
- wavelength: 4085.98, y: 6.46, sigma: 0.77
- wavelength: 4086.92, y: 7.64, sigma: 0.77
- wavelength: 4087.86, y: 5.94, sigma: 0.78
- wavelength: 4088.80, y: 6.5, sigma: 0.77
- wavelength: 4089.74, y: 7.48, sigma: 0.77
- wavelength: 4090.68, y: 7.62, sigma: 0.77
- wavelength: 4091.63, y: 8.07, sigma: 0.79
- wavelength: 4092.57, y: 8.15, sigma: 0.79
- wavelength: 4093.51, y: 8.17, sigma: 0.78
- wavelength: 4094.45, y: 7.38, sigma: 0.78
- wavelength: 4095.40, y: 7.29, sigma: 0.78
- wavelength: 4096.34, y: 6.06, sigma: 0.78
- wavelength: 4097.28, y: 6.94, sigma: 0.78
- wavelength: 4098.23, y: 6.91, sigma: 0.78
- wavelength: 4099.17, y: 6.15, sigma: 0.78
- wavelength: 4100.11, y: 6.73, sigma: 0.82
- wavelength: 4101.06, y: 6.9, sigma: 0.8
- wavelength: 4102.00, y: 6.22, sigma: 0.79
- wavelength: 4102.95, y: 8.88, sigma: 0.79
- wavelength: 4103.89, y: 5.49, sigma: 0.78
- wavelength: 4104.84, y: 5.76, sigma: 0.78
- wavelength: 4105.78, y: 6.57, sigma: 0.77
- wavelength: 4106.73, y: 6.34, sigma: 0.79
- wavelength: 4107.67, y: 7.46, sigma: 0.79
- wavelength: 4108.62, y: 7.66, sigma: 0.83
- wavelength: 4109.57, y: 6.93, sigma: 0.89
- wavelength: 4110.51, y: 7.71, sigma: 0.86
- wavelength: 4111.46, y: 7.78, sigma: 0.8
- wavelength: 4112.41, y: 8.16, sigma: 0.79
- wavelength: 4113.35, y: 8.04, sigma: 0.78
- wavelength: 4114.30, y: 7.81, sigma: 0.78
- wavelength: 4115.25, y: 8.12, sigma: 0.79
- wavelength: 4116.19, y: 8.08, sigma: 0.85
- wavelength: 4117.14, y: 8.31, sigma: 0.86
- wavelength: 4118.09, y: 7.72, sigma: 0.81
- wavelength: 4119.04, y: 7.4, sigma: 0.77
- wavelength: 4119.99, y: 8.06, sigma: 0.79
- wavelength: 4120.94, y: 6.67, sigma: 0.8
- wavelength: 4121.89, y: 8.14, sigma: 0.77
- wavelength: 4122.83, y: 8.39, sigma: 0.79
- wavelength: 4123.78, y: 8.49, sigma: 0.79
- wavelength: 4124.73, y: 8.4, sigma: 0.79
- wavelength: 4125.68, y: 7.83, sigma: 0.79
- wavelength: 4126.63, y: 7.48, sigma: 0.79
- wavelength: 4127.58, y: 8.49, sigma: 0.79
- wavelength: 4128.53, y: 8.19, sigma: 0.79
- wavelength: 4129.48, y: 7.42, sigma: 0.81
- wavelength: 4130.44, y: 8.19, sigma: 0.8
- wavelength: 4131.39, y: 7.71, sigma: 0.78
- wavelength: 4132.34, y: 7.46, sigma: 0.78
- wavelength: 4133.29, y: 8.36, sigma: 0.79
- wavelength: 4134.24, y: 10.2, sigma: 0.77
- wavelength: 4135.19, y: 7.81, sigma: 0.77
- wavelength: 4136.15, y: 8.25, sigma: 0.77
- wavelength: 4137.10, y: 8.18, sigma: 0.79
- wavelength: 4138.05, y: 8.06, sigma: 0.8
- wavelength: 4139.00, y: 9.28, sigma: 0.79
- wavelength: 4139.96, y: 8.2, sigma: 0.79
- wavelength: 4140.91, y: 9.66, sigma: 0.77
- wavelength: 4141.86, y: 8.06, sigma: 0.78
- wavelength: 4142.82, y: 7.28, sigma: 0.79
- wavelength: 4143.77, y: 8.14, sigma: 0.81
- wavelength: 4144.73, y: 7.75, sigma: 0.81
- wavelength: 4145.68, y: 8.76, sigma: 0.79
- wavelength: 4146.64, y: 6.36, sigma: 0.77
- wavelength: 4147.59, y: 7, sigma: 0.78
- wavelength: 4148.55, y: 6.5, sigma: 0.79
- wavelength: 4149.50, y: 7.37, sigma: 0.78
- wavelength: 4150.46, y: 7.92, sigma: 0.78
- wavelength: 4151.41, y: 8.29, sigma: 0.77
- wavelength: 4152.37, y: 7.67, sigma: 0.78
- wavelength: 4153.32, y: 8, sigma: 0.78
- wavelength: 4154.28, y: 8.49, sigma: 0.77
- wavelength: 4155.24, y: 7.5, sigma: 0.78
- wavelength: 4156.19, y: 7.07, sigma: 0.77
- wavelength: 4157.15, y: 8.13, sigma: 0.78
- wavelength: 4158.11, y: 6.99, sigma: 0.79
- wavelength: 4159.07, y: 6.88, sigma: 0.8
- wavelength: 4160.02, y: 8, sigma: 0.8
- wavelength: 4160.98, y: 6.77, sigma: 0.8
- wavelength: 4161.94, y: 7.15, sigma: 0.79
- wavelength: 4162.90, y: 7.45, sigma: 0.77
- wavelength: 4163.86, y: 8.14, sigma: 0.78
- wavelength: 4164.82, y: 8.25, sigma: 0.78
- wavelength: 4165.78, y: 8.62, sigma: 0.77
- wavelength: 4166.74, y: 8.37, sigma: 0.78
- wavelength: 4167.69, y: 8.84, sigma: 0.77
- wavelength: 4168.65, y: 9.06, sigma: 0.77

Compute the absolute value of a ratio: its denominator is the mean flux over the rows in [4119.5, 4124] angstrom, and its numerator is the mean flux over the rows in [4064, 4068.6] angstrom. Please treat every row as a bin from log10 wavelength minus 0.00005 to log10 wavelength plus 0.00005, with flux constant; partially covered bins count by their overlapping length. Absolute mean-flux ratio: 0.95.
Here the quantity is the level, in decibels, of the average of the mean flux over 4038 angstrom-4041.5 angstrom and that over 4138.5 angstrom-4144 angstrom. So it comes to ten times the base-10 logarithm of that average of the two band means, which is 9.23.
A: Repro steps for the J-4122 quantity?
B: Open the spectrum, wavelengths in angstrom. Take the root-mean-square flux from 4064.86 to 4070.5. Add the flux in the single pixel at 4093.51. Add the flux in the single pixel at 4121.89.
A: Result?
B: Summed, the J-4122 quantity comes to 23.8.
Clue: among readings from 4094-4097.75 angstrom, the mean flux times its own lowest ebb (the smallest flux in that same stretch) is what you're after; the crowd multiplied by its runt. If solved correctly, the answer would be 42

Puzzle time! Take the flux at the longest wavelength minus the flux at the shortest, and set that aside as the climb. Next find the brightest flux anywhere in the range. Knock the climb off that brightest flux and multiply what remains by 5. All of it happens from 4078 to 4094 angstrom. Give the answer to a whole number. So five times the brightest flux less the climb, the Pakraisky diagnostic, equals 36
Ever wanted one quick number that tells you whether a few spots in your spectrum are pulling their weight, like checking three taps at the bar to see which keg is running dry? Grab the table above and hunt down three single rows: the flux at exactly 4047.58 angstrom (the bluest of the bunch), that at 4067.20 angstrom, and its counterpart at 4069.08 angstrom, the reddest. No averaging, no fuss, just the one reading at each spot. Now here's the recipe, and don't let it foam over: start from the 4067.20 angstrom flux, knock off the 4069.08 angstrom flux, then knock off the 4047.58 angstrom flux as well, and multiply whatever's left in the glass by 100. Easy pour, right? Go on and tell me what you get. -738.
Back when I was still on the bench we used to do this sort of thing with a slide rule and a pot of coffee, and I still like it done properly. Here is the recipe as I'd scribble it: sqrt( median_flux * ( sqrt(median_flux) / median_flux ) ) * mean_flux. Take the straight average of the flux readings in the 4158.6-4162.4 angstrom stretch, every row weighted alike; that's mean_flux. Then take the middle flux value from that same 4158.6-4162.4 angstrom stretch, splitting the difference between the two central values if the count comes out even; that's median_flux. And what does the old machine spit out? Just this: 11.7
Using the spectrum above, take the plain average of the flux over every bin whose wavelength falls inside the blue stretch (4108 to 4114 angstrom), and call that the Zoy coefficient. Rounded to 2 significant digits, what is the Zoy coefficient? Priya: 7.7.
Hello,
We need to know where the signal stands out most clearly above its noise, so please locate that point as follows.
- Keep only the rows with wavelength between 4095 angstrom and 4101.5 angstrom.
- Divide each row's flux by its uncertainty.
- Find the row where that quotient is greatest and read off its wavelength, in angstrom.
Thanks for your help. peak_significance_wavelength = 4095.40 angstrom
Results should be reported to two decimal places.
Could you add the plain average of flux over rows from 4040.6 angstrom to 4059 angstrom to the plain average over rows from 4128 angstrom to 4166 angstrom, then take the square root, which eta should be 3.98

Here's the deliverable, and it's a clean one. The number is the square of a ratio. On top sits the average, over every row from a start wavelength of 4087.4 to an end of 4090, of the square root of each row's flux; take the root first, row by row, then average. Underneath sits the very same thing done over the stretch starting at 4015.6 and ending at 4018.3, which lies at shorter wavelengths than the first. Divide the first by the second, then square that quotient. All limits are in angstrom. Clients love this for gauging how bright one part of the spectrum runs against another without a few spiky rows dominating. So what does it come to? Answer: 0.84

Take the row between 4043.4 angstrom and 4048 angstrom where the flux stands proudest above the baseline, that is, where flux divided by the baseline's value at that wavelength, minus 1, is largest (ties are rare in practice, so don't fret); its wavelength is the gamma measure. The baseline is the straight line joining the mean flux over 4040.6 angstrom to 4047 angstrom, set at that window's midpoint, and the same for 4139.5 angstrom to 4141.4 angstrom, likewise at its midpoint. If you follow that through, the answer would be 4046.65 angstrom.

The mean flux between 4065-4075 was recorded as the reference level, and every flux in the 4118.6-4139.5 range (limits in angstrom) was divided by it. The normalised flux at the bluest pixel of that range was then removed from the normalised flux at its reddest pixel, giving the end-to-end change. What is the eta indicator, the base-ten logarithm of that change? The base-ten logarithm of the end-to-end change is -0.6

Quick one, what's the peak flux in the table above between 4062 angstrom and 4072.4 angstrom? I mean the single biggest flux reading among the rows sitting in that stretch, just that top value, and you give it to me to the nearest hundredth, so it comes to 8.20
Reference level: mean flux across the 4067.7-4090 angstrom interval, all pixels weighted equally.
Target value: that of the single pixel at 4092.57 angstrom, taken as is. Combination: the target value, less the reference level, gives 0.9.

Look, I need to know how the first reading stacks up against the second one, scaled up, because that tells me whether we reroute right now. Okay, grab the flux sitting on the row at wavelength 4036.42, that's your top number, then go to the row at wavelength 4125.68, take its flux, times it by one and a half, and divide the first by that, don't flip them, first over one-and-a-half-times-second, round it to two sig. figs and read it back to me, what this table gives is 0.77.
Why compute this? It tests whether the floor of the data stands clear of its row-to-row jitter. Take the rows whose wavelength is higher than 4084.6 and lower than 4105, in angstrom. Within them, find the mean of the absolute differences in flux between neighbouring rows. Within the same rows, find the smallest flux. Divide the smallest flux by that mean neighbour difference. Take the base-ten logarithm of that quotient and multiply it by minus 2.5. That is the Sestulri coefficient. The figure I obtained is -1.97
